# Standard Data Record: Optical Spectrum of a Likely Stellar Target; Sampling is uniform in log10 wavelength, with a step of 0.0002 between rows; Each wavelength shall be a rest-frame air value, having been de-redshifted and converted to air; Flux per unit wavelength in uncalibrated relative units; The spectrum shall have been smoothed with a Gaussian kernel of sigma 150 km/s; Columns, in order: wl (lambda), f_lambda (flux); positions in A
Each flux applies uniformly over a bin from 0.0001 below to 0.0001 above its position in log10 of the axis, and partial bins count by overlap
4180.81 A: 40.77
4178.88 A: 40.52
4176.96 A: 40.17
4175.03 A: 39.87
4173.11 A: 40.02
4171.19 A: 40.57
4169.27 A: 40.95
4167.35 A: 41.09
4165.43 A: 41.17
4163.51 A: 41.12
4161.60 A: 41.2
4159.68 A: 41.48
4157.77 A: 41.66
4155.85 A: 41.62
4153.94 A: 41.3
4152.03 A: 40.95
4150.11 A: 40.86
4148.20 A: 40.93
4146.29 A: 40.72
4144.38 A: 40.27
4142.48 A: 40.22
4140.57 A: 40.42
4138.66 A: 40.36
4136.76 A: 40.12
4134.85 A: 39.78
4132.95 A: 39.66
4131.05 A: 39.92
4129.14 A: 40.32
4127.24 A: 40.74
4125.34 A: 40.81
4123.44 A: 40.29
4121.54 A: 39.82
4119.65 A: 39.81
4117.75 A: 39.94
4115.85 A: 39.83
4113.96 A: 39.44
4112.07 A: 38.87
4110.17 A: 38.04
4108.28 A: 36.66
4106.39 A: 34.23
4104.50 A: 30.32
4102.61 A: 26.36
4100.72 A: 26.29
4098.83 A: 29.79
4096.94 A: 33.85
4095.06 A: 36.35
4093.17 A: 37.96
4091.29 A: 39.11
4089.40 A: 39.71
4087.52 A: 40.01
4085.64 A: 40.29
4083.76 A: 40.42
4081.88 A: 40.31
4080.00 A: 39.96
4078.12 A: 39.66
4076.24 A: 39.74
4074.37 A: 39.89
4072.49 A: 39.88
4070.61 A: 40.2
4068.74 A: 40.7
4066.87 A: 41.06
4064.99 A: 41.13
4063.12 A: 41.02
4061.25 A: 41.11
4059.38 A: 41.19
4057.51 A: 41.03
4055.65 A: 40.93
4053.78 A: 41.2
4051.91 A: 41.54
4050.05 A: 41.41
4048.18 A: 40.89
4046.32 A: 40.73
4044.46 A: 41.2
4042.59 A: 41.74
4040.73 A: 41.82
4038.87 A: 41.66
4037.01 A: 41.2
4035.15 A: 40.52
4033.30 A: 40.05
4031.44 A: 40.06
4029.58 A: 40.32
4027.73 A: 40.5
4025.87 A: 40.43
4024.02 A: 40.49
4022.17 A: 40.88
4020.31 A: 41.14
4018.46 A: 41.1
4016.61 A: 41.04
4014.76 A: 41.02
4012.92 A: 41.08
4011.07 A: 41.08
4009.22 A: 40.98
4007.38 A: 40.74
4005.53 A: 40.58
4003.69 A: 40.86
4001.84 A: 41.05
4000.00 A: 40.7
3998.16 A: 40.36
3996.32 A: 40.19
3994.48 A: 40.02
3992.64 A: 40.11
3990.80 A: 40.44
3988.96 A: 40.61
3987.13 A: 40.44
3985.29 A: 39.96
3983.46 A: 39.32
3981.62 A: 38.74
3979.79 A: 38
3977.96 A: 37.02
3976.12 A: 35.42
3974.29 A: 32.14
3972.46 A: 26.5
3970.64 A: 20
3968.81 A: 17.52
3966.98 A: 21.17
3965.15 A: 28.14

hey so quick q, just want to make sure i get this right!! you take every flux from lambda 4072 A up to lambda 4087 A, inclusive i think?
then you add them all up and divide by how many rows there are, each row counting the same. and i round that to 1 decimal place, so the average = 40.0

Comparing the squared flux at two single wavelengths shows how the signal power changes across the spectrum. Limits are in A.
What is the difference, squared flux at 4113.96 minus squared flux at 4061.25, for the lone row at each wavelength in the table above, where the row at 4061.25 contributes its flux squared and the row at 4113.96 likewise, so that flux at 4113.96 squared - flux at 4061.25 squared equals -135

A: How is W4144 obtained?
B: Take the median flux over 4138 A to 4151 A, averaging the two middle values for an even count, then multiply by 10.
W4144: 404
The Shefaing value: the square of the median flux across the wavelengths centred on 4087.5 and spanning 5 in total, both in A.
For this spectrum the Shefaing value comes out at 1601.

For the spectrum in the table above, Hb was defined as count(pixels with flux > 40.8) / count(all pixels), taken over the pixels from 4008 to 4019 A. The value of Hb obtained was 1.00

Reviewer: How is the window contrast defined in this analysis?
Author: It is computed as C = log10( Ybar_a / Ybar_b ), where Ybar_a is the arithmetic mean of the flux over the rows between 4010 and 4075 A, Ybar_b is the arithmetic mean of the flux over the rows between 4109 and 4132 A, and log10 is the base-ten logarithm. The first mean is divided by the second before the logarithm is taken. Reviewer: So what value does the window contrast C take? 0.012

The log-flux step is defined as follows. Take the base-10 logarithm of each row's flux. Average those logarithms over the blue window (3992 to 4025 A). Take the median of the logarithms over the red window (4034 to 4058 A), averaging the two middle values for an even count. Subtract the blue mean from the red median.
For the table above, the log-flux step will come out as 0.005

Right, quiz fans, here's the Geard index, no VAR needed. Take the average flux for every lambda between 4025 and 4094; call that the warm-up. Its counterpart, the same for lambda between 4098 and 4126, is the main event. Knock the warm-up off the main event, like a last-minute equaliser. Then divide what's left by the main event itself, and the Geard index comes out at -0.126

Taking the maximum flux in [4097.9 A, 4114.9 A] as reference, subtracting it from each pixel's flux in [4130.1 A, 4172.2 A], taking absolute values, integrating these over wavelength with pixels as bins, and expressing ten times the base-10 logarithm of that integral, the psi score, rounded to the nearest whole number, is 17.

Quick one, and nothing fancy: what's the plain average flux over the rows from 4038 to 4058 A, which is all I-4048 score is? 41.3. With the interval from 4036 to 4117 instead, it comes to 38.8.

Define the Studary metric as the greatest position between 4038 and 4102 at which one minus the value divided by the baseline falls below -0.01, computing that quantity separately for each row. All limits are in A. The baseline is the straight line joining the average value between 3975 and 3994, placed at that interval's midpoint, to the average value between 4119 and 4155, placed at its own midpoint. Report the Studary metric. 4083.76 A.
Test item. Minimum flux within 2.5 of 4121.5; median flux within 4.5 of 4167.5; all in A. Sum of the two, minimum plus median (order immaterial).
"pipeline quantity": 80.9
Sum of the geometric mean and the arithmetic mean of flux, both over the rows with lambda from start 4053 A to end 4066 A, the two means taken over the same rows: 82.2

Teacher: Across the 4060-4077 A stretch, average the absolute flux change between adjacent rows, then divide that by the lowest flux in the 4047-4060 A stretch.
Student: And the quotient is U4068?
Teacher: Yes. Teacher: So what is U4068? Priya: 0.0049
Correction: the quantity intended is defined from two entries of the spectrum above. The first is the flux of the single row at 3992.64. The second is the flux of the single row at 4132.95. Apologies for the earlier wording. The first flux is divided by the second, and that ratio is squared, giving 1.02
